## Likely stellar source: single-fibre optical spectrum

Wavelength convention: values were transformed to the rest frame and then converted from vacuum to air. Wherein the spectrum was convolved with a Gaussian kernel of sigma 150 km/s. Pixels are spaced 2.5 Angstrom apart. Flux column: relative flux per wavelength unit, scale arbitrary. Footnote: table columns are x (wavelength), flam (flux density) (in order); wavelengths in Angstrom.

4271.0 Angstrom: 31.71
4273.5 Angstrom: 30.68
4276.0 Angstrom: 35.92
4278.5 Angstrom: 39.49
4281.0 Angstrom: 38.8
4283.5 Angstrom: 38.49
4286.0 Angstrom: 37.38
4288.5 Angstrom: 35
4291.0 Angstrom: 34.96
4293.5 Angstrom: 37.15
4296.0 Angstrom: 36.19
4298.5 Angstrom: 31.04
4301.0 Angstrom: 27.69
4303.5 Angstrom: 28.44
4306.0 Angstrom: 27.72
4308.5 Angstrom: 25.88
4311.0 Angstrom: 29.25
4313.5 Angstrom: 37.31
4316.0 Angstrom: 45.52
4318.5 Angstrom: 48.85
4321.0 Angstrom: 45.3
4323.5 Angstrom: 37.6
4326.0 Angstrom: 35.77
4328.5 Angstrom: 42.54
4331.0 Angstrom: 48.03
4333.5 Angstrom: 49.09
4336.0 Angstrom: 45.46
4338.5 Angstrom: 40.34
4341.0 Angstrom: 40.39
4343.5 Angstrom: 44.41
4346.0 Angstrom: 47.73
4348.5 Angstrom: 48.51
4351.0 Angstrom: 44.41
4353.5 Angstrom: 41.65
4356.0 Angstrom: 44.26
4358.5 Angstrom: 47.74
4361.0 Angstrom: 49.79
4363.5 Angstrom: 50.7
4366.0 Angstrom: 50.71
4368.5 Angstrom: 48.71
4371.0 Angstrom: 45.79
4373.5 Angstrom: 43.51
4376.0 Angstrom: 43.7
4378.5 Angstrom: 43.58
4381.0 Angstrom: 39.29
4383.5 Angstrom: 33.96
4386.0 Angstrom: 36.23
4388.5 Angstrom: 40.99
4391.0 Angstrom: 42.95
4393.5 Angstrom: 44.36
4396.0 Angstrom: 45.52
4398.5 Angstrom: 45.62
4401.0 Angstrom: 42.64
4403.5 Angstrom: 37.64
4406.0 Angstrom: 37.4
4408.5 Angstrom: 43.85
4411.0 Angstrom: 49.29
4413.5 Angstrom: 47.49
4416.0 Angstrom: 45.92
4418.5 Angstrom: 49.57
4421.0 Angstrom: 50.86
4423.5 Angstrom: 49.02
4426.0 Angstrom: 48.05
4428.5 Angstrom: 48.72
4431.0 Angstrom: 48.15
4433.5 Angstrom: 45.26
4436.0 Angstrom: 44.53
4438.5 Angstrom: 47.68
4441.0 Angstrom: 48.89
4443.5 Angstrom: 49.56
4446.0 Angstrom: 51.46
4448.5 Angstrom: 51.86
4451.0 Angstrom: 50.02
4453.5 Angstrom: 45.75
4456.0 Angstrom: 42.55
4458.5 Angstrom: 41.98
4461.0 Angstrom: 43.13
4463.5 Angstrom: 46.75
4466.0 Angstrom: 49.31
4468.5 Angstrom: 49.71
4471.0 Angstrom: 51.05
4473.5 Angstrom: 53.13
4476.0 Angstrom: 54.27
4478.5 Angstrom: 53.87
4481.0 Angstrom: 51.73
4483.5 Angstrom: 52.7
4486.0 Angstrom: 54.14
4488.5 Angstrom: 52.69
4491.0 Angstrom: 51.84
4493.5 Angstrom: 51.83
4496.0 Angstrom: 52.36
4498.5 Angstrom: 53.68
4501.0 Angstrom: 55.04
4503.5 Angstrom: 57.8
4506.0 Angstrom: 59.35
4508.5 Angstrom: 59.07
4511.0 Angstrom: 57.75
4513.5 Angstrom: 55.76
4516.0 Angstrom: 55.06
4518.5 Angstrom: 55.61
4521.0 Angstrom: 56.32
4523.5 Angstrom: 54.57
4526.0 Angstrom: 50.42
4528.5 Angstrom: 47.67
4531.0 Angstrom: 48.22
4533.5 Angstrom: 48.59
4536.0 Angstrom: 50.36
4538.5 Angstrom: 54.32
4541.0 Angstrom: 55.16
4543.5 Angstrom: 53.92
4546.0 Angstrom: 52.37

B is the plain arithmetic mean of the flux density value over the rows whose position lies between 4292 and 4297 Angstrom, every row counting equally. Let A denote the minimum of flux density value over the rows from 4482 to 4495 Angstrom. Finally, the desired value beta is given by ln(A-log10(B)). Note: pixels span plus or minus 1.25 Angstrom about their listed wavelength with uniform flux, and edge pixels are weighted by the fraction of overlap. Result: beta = 3.92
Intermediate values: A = 51.83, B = 36.7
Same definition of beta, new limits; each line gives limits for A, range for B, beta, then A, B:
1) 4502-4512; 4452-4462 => 4.03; 57.75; 43.4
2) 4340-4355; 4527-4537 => 3.66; 40.39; 48.7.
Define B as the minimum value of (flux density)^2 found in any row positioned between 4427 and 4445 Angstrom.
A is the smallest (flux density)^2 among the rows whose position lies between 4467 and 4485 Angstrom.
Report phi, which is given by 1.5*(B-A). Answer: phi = -732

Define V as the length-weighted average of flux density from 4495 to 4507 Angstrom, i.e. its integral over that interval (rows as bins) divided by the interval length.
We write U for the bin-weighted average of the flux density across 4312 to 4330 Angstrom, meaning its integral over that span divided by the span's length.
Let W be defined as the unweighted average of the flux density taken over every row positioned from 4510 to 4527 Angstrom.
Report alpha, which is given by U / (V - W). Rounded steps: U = 42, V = 56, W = 55.1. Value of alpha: 74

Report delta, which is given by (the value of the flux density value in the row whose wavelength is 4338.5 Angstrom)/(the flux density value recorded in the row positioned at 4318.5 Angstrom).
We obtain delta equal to 0.83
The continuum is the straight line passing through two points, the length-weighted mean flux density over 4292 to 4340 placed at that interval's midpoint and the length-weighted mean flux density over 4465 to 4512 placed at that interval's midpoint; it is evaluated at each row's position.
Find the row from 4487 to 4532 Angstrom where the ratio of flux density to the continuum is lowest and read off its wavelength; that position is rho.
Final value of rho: 4528.5 Angstrom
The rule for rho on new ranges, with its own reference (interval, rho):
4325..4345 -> 4326.0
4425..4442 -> 4436.0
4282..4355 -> 4308.5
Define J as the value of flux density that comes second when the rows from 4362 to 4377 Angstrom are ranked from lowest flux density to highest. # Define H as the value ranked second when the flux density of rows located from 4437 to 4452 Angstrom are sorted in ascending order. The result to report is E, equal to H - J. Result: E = 5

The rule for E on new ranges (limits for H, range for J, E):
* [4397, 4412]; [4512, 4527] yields -17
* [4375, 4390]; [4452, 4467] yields -6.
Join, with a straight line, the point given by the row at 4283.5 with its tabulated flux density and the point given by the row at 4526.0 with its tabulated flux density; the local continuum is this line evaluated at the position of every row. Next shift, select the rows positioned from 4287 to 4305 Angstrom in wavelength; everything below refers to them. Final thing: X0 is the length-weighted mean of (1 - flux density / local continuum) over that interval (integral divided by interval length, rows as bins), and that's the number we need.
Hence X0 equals 0.16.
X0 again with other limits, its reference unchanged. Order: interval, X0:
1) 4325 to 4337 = -0.09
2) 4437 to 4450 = -0.07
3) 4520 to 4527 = -0.07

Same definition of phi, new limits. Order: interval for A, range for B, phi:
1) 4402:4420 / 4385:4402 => -129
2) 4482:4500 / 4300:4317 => -3025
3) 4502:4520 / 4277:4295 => -2714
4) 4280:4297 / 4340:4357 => 614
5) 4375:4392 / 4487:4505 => 2300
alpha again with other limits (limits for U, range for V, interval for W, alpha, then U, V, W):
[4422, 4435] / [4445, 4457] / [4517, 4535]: -15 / 48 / 48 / 51.6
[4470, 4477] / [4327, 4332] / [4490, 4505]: -6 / 53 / 45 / 53.8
